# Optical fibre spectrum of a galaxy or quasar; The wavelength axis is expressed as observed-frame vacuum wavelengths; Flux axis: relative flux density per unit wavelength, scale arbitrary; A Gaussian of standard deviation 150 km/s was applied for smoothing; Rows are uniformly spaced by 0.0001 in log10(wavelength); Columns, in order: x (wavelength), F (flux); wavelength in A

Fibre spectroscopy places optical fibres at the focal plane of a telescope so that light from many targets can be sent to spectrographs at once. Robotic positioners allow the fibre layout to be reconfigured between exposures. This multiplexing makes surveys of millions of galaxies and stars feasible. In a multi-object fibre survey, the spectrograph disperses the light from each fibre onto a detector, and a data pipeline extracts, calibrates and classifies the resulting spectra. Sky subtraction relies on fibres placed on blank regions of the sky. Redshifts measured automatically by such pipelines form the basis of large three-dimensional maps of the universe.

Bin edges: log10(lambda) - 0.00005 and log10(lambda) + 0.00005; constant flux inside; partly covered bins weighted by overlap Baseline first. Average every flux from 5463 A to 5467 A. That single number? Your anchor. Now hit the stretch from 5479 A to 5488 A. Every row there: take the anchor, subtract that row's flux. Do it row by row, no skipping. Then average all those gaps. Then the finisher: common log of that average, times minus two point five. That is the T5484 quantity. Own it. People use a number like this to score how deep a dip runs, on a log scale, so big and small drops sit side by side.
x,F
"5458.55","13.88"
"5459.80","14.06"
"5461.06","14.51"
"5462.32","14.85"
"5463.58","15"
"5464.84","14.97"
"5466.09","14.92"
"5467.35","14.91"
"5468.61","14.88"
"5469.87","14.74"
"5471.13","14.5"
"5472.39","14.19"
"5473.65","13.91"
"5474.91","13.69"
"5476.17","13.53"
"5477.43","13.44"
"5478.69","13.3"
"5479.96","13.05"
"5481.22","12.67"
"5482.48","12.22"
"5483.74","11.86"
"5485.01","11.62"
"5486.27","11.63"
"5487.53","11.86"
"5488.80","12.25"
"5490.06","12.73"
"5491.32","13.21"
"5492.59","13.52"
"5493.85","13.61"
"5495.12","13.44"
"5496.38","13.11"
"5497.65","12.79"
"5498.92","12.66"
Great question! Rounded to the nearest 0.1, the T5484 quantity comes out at -1.1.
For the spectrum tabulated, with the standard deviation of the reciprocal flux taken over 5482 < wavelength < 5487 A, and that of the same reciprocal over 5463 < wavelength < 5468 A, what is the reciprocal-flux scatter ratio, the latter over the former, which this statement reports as 0.1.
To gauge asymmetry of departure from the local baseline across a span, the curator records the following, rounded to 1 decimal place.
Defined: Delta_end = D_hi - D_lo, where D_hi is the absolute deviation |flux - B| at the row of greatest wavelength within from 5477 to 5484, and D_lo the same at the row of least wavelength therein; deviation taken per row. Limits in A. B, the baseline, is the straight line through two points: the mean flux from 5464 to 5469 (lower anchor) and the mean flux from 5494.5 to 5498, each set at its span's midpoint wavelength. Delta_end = 1.2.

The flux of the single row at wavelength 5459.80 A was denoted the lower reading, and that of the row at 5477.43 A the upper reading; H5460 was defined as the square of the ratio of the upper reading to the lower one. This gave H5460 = 0.91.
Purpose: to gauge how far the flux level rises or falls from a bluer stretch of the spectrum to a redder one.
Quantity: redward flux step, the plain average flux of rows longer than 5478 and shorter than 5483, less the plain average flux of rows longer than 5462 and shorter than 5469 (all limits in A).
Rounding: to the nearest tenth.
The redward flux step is -2.1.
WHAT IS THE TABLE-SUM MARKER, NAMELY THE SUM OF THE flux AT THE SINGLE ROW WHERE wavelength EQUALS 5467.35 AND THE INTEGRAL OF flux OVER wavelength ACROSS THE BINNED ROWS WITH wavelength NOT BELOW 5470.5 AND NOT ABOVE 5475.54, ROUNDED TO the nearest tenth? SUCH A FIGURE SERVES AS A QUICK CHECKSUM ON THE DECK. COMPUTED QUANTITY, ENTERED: 85.8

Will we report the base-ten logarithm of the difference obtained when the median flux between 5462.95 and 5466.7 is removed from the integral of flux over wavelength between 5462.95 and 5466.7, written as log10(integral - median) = 1.62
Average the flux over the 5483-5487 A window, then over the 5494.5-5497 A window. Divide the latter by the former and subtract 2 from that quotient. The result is -0.87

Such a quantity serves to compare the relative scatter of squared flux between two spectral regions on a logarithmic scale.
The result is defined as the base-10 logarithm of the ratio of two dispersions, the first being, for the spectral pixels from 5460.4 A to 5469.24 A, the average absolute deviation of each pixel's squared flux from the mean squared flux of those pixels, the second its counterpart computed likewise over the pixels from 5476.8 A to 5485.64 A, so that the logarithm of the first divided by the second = -0.7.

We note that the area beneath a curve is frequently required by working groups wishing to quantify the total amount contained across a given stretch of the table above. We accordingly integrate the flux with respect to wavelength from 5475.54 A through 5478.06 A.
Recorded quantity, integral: 34.0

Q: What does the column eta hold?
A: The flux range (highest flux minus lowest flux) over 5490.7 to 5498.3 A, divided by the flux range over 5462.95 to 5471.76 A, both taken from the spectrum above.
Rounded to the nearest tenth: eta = 1.6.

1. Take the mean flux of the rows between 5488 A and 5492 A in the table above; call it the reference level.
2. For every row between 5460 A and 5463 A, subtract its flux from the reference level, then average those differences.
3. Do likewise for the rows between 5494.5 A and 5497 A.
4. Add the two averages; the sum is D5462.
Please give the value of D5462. -2.5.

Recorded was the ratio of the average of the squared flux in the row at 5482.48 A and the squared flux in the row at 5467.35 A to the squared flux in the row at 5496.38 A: 1.08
